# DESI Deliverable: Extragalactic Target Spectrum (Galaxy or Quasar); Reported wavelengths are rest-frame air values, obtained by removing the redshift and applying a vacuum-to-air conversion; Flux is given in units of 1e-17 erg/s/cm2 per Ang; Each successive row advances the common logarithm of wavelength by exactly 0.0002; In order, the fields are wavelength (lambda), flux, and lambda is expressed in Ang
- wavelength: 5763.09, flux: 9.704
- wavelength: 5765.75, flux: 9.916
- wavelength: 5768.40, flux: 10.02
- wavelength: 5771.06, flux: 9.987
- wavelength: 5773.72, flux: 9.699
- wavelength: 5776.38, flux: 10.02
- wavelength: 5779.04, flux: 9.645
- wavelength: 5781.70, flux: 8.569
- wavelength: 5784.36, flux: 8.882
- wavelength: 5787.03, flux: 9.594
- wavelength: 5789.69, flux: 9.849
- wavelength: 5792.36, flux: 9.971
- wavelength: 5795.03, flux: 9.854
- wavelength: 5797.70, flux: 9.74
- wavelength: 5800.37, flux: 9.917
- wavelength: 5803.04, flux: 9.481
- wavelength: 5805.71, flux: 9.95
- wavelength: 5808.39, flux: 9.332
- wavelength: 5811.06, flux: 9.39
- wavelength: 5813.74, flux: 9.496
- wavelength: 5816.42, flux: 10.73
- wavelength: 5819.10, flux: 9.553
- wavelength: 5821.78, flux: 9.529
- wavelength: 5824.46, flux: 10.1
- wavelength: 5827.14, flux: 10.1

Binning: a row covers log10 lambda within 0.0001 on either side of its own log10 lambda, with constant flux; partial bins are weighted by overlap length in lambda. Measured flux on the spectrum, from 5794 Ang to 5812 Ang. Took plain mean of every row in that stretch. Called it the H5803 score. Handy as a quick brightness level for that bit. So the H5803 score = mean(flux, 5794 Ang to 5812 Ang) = 9.67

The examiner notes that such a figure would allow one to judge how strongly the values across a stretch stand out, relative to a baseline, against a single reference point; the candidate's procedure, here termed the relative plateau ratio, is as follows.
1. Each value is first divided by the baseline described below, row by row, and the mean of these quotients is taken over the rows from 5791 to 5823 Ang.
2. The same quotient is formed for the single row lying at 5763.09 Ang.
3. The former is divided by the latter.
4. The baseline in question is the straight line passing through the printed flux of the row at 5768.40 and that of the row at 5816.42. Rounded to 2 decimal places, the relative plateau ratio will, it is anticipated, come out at 0.94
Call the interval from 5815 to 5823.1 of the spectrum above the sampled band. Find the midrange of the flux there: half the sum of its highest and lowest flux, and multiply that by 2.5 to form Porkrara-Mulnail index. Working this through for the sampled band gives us 25.3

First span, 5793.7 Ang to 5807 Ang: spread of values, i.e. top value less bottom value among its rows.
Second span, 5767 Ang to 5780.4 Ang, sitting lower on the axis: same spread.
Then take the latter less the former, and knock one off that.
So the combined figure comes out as -1.1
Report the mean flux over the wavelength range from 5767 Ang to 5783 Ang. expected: 9.66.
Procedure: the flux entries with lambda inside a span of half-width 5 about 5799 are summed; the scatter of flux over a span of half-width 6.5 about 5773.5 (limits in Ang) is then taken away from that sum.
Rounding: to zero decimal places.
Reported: 39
